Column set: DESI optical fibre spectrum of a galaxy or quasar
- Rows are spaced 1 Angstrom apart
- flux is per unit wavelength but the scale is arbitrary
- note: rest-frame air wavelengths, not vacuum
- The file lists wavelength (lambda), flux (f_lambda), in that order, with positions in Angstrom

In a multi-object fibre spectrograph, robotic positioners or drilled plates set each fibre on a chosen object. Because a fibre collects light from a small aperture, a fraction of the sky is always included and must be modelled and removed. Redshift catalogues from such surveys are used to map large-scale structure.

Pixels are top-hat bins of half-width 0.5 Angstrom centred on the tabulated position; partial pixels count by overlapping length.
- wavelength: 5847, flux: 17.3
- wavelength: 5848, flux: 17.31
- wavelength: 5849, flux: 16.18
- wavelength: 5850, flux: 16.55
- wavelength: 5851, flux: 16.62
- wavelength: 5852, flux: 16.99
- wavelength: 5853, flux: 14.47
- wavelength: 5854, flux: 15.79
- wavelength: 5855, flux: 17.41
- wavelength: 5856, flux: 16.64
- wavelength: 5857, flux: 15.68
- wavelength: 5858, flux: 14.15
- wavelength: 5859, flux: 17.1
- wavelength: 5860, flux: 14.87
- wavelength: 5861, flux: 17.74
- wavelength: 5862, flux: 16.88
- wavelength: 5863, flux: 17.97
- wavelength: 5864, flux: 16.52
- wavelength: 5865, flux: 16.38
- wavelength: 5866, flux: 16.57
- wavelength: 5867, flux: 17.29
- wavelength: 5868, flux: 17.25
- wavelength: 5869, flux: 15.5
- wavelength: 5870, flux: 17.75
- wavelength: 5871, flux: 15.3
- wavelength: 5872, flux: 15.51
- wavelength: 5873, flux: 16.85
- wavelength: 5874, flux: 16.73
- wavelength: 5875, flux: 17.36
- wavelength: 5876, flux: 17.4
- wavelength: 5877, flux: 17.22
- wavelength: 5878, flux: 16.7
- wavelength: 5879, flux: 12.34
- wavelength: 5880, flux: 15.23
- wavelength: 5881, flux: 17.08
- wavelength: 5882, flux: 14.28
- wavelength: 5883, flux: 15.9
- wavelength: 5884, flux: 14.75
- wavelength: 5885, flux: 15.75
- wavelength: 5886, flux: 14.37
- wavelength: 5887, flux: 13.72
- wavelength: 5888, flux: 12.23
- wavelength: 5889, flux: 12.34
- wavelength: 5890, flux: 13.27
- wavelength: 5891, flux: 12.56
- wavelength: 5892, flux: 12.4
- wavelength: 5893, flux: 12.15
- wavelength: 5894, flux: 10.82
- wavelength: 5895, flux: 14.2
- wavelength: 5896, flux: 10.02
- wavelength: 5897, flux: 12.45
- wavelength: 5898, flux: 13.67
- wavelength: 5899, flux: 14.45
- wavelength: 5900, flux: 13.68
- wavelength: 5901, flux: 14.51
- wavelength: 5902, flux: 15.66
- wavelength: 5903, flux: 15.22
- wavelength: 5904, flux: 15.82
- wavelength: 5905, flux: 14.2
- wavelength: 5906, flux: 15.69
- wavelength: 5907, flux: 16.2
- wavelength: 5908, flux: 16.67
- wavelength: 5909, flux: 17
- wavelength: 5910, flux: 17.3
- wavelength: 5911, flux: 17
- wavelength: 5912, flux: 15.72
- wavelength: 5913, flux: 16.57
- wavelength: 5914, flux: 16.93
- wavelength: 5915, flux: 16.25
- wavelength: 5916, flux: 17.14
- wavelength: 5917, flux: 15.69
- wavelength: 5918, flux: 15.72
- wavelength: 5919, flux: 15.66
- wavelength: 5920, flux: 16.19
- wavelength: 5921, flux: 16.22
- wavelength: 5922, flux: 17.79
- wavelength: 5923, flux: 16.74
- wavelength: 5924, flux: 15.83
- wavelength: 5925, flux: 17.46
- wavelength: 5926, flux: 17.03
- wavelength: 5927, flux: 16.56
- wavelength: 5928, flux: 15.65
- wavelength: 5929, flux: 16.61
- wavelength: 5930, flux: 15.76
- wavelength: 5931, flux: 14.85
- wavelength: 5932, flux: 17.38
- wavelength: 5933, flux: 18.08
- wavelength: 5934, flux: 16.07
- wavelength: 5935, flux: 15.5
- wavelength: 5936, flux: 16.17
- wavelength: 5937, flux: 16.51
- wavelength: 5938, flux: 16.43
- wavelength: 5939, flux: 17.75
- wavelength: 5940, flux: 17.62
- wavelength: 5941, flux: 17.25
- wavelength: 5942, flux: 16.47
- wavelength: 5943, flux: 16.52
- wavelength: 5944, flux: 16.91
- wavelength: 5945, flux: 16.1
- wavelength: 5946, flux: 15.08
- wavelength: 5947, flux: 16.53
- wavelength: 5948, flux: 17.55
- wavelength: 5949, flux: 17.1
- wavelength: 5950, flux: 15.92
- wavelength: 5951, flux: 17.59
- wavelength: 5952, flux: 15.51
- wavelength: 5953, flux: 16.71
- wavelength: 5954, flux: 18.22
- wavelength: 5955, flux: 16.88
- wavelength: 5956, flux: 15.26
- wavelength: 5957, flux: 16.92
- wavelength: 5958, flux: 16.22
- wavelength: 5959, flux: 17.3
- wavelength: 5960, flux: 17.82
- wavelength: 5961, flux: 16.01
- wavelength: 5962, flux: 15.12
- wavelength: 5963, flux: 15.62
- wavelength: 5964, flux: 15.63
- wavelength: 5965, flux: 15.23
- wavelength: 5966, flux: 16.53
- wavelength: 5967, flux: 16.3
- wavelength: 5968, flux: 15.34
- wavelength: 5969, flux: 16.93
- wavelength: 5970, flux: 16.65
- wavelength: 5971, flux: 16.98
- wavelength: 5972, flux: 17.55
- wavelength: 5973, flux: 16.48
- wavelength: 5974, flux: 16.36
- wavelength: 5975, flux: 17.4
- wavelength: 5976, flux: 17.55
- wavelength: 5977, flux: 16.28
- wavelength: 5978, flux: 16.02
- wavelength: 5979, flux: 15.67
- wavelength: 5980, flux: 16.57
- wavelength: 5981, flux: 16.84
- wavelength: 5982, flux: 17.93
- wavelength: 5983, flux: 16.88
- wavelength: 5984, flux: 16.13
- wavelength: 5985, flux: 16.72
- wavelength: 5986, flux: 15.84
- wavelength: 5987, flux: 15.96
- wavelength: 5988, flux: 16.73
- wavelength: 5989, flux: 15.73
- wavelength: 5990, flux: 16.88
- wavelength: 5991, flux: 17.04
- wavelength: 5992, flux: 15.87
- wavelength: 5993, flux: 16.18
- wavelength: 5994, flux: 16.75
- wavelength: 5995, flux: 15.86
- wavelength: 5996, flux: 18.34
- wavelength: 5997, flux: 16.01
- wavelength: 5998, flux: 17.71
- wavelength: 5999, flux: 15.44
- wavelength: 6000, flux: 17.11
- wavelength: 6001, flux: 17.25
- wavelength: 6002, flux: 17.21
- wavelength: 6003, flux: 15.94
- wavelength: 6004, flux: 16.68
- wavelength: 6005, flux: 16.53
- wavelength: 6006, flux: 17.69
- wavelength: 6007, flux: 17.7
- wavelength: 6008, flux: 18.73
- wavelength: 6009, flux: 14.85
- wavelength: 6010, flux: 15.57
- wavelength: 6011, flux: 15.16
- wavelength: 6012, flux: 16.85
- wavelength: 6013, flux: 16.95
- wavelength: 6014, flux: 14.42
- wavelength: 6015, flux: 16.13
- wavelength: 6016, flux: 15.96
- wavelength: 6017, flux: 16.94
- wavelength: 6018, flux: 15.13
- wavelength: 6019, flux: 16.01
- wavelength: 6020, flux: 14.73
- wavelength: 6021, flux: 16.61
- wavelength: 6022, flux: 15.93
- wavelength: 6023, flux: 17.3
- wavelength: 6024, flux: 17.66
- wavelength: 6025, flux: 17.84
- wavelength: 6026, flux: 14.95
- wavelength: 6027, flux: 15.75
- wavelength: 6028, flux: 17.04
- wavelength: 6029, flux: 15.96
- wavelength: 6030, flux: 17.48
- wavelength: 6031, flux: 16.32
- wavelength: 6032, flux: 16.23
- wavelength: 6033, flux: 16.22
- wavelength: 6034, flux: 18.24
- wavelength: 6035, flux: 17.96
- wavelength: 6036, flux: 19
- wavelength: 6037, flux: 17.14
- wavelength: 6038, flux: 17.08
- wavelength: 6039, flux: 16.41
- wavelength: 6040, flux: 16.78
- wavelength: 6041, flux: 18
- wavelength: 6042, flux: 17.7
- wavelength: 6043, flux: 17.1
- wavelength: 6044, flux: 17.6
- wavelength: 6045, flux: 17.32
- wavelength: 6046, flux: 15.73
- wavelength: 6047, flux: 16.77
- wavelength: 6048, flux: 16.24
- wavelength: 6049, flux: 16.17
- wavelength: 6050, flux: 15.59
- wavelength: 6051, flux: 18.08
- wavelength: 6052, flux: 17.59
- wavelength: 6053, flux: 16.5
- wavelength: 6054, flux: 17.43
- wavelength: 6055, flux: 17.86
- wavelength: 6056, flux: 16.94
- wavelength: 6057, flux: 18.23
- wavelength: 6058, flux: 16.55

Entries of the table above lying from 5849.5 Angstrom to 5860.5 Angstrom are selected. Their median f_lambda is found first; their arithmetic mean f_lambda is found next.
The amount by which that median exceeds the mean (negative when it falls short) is 0.5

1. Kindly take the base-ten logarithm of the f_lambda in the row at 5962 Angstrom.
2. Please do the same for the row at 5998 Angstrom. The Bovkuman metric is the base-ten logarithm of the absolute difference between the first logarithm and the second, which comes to -1.16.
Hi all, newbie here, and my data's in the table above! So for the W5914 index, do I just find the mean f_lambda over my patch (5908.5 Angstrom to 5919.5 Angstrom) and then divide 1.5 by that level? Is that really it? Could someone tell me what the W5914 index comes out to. 0.091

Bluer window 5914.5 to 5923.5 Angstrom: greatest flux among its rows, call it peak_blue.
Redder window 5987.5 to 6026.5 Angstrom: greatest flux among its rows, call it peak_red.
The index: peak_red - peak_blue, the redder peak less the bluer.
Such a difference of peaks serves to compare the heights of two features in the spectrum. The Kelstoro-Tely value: 0.94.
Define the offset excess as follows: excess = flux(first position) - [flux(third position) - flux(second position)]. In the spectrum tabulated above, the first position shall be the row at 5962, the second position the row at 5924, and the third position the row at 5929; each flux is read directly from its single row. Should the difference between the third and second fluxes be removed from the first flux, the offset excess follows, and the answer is 14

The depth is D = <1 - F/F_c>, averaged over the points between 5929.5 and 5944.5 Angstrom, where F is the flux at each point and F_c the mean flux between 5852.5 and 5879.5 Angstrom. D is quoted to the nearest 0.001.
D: -0.017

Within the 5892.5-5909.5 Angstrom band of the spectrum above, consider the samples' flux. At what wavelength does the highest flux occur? 5909 Angstrom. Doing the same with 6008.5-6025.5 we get 6025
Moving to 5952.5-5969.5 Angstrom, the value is 5954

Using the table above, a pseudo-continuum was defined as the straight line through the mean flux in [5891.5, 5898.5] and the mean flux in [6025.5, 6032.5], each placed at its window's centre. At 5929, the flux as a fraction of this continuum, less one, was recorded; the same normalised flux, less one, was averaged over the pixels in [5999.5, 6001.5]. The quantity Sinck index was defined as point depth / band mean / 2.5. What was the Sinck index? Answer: 0.87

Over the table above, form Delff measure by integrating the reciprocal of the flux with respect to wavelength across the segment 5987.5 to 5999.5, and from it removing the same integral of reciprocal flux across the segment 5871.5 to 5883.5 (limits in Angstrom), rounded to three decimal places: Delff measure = -0.028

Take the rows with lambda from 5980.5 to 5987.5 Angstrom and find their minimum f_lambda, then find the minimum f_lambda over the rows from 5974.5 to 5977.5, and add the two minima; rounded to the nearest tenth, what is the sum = 32.1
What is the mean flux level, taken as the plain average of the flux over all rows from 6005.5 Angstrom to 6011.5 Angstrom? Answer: 16.6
